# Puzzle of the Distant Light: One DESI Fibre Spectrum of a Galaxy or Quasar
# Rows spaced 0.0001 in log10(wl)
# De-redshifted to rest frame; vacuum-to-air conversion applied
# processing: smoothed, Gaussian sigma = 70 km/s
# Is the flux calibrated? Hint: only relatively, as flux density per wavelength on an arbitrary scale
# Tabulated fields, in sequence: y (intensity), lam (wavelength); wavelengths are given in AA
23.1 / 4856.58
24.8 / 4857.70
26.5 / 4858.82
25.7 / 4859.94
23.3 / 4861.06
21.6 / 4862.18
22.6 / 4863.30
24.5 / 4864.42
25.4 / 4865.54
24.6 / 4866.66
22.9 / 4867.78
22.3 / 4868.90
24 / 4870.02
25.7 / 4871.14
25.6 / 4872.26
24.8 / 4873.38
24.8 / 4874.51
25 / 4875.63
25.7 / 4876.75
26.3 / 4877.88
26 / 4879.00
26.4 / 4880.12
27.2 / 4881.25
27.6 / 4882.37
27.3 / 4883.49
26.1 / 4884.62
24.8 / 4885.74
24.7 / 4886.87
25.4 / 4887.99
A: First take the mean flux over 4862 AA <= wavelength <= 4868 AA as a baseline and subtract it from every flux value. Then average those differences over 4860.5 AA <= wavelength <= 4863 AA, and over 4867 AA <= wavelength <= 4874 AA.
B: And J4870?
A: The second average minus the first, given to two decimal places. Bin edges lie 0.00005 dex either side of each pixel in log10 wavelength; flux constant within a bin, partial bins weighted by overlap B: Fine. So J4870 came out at 1.77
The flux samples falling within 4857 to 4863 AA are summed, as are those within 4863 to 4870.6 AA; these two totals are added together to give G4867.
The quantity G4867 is 288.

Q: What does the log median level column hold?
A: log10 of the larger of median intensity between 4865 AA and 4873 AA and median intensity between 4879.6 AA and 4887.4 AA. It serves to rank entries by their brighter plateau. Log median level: 1.42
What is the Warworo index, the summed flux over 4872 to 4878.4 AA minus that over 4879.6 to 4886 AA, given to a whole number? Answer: -7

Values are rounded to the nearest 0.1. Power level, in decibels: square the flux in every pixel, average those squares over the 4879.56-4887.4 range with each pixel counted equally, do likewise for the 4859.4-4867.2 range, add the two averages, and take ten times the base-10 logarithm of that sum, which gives 31.0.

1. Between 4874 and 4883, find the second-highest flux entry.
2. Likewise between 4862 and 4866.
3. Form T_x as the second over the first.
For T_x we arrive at 0.90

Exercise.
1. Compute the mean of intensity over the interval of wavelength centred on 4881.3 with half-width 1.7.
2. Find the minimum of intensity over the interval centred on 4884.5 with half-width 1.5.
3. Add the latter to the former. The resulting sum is 51.9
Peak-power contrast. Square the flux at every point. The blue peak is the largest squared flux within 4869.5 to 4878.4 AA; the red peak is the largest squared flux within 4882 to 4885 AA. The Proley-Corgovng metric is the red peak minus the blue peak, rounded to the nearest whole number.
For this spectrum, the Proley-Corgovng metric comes 70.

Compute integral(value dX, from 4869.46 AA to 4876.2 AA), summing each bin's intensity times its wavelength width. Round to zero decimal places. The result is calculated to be 168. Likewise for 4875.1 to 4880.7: 145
